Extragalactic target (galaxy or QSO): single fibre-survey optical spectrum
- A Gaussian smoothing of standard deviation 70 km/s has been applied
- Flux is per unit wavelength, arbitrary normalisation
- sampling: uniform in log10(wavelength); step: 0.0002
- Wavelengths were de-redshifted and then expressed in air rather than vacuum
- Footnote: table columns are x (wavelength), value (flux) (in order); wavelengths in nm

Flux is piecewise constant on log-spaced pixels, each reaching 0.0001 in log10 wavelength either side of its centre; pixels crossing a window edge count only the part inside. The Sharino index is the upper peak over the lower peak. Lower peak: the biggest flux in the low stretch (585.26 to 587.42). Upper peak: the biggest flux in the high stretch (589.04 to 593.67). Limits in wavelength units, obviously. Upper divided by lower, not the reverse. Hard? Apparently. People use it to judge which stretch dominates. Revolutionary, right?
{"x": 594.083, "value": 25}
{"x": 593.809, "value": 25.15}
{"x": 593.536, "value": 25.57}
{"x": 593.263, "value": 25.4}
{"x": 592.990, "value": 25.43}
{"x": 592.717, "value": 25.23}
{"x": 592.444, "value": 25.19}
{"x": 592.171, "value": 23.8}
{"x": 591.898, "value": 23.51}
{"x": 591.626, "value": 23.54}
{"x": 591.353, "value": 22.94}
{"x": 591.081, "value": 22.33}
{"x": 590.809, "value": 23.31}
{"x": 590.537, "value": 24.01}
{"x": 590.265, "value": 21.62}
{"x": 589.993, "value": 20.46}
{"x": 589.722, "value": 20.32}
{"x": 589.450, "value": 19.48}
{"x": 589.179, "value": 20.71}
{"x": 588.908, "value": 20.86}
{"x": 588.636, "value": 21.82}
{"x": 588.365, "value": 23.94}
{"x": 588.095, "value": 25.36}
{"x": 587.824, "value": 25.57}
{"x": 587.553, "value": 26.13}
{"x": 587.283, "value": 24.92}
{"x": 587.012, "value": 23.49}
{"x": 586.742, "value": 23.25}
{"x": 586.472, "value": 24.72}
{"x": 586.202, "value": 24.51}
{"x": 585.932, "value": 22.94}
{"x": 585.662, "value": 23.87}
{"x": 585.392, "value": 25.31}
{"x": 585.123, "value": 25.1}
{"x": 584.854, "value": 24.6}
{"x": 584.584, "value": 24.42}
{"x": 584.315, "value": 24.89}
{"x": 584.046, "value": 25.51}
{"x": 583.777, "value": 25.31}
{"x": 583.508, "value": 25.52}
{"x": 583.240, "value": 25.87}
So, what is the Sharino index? 1.010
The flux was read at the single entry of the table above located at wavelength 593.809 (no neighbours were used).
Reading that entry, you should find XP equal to 25.15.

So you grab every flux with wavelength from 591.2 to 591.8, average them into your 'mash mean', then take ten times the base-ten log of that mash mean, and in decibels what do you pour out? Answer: 13.7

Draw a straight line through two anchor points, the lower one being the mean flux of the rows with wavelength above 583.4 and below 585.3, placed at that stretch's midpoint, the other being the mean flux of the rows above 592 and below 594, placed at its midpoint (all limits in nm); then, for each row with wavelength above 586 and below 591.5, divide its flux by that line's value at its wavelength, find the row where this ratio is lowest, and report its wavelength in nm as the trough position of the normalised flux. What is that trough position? 589.450 nm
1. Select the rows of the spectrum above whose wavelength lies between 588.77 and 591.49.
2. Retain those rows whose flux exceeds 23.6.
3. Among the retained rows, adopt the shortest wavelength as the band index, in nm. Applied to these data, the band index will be 590.537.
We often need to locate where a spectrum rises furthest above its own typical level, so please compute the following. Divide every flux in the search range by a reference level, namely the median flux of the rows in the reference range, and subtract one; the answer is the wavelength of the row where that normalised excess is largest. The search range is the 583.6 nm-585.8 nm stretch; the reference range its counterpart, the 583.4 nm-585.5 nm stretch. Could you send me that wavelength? 584.046 nm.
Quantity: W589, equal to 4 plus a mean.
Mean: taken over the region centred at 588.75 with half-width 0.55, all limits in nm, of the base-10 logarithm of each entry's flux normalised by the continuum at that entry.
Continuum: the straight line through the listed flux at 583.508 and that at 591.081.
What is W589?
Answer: 3.97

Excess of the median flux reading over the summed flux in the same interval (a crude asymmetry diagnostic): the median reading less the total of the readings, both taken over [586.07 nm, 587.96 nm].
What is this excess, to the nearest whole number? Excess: -148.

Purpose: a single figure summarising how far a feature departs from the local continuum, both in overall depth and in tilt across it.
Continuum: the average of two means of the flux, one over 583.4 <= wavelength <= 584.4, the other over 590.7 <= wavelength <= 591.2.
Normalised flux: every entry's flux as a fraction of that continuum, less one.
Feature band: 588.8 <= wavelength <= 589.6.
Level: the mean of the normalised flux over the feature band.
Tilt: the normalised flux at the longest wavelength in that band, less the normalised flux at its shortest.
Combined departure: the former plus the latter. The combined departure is -0.21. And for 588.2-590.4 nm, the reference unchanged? -0.22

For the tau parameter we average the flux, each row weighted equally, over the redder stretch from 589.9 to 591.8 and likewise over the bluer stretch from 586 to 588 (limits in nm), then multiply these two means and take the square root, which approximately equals 23.6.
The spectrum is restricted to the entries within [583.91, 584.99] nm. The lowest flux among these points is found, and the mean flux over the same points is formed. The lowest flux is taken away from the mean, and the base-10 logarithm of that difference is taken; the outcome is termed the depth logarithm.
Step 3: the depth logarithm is -0.4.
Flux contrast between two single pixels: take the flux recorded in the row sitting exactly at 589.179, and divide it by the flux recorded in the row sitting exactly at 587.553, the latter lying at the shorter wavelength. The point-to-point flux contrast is 0.79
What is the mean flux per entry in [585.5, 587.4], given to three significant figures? 24.0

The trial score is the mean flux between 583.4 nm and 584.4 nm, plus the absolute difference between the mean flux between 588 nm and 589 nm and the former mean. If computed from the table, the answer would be 27.6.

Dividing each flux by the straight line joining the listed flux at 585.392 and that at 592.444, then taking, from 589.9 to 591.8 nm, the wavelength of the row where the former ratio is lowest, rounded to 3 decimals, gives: 589.993 nm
